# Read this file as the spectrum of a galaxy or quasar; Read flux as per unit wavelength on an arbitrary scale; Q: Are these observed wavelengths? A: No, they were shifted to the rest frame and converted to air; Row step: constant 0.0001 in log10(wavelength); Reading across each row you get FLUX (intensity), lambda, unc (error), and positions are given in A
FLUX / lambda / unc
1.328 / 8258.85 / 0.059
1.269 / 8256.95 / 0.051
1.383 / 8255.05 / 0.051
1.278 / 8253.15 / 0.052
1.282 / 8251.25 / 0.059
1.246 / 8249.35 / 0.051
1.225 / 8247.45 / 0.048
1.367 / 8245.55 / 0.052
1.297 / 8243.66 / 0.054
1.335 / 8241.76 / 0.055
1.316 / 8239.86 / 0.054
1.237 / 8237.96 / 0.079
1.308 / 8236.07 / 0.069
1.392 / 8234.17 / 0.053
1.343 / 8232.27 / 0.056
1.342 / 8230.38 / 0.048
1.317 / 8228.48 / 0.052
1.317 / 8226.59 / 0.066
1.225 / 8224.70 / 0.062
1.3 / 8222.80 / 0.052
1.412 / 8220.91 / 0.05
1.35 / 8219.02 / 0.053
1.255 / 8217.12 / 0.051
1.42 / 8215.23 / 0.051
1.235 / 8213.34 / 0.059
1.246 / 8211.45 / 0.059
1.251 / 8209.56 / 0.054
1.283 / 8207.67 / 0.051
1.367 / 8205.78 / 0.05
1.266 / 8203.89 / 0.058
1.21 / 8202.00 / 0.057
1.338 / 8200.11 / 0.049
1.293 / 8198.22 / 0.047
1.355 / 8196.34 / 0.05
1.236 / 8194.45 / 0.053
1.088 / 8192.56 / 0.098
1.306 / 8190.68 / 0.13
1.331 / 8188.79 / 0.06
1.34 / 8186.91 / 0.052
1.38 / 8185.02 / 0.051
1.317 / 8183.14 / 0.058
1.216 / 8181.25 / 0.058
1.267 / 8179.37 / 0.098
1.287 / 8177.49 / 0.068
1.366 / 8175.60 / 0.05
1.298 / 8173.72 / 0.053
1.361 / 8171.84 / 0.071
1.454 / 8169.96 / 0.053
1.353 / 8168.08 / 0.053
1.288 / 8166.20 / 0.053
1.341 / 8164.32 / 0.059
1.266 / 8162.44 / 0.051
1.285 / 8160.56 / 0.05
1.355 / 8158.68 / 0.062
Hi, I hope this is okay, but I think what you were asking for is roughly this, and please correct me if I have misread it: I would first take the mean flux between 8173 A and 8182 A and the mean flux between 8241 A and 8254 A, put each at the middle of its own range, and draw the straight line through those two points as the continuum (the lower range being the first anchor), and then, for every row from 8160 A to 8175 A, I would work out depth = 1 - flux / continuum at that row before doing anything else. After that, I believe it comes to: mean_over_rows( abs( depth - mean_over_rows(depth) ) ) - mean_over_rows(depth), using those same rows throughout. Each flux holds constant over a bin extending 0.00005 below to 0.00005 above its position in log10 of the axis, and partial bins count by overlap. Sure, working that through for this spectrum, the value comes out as 0.071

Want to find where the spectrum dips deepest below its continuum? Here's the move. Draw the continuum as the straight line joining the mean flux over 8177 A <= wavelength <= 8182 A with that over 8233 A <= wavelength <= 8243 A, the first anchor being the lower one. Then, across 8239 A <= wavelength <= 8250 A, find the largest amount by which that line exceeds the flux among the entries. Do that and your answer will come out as 0.10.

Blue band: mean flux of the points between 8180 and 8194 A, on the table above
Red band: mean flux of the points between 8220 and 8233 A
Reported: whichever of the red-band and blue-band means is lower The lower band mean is 1.28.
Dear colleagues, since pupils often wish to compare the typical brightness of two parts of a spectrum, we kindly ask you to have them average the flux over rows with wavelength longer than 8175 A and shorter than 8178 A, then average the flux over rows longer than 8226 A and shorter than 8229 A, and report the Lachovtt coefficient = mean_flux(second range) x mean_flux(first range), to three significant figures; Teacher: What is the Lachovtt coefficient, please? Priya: 1.75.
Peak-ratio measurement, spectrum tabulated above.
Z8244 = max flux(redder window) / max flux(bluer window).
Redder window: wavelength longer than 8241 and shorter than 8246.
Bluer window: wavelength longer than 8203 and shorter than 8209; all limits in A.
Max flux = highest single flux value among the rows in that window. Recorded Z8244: 1.00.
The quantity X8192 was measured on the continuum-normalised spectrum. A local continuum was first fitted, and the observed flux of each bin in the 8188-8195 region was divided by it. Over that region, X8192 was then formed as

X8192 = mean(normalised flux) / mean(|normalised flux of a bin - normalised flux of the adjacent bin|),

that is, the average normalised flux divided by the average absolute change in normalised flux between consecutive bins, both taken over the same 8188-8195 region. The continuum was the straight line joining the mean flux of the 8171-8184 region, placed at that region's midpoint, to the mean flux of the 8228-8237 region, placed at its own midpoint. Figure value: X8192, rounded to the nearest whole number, 9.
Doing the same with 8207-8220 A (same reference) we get 16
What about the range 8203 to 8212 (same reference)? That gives 23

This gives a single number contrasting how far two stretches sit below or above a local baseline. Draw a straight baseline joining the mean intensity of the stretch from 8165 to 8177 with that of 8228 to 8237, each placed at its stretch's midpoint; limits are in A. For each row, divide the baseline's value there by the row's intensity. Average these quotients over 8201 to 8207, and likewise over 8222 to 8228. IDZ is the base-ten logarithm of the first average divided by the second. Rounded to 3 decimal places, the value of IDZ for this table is 0.002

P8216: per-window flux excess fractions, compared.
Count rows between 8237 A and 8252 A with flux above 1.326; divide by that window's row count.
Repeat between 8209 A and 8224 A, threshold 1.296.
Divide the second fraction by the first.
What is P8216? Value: 2.0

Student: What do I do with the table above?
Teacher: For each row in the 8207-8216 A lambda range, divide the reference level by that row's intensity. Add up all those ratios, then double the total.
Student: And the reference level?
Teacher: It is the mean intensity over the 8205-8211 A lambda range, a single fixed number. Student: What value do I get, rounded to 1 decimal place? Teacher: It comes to 10.1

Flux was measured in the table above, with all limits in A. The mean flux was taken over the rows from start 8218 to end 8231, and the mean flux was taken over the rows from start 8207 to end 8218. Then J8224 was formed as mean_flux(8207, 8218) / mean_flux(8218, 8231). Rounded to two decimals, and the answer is 0.97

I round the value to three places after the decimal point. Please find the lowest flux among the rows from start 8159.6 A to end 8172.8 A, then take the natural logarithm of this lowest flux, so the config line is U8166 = 0.236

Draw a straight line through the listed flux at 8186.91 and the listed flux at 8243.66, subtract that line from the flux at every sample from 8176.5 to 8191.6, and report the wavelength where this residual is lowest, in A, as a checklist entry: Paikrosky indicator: 8181.25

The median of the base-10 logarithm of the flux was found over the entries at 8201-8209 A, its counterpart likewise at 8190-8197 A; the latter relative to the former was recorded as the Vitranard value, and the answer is 0.99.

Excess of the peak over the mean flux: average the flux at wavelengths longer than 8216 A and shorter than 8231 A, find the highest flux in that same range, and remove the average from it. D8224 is 0.097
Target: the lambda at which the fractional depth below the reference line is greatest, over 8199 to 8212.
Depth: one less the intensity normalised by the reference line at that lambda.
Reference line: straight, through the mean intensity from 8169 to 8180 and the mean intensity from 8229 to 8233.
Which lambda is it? 8202.00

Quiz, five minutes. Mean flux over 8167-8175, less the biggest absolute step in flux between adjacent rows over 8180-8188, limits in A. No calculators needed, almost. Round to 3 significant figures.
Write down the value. 1.27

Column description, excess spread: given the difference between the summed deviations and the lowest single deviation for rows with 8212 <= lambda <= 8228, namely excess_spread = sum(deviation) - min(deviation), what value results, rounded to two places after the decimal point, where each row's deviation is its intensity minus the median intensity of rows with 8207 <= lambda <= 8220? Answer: 0.50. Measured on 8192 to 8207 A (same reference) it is 0.28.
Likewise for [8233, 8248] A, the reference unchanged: 0.47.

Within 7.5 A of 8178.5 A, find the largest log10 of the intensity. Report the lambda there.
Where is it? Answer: 8185.02 A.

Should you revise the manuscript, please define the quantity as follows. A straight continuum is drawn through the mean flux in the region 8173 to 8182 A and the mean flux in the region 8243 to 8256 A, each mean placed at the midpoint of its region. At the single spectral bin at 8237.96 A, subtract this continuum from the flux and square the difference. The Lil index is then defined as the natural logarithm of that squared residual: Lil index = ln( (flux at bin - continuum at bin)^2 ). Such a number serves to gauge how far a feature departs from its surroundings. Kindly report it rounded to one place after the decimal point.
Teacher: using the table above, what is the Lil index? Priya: -5.7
